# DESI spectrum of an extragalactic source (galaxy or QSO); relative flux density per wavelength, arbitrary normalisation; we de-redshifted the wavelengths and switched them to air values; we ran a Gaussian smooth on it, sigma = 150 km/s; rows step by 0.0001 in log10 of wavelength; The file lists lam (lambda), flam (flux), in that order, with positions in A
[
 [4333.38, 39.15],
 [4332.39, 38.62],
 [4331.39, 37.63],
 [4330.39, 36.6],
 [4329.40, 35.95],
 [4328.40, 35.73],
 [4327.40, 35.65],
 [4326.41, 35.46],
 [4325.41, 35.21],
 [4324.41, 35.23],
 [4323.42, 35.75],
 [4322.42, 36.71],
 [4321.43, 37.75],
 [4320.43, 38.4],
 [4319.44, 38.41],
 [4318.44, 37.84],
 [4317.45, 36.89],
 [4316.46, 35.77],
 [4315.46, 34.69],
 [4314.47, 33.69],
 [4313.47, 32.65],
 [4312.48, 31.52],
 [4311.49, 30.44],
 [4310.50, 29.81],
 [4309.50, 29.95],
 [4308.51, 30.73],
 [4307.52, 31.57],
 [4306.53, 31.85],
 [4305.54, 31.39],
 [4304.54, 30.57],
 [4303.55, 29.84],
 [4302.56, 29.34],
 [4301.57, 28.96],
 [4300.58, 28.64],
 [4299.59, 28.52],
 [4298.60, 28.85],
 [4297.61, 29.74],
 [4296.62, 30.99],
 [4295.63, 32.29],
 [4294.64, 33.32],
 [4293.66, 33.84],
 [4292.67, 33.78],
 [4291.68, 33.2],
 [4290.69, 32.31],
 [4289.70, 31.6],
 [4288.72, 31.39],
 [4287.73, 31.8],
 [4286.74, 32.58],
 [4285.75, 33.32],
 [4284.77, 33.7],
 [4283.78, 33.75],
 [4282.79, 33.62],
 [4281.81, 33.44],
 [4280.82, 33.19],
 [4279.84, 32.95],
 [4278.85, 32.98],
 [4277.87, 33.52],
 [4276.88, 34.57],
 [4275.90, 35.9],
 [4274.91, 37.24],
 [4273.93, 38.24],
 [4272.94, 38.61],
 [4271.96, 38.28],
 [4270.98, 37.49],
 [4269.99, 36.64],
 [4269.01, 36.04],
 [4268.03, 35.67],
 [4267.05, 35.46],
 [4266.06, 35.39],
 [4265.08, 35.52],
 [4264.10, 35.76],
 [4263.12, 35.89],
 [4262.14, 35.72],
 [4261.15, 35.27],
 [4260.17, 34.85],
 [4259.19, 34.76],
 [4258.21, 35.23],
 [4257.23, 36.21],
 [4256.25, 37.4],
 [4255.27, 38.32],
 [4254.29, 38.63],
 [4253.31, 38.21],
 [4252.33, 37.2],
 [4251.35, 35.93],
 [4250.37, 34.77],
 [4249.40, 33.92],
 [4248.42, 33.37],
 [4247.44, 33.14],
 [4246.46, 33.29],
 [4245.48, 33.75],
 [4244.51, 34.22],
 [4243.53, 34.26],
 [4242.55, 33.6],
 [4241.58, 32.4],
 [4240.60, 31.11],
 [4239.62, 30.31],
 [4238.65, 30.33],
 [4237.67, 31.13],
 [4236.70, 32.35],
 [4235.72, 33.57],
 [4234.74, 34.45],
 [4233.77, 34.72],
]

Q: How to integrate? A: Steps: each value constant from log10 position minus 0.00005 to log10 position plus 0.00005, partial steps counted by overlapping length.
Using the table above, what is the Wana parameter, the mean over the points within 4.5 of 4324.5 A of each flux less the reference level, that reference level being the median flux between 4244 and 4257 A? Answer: 1.4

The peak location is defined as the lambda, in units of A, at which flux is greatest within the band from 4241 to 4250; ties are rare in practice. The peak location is 4243.53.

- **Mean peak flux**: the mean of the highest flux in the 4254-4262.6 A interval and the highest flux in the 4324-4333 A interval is 38.6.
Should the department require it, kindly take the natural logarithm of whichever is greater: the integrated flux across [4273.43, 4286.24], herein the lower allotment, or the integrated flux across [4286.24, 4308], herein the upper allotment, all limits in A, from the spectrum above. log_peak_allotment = 6.52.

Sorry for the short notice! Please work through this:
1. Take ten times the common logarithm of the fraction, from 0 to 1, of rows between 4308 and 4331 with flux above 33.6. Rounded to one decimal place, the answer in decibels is -1.3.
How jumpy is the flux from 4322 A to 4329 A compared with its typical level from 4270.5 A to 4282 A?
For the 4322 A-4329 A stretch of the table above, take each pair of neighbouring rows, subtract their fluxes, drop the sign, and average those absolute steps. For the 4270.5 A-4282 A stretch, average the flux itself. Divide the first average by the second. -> 0.009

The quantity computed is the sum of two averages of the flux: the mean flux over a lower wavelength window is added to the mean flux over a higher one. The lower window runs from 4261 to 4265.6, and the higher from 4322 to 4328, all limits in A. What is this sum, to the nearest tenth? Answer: 71.3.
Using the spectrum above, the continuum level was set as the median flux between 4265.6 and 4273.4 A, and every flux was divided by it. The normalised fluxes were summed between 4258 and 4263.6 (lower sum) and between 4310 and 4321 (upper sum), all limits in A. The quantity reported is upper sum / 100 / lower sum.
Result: 0.018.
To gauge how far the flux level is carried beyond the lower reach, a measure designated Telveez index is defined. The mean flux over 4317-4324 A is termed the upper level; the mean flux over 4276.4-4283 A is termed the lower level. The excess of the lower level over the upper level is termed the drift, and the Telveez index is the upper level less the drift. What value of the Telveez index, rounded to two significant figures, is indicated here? 41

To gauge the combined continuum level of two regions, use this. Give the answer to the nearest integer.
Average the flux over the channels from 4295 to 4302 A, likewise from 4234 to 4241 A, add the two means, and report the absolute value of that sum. 62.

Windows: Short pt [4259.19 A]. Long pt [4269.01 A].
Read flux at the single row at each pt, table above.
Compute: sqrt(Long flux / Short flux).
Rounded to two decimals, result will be 1.02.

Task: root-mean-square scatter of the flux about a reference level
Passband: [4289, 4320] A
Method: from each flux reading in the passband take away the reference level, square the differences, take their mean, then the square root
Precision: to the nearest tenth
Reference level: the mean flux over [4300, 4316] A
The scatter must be 2.8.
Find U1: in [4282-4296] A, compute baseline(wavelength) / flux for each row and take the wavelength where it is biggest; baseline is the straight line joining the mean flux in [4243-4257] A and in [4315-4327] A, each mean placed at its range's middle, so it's 4288.72 A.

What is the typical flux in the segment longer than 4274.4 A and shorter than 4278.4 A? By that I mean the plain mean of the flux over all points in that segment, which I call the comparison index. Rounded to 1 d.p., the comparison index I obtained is 35.3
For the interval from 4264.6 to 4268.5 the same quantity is 35.5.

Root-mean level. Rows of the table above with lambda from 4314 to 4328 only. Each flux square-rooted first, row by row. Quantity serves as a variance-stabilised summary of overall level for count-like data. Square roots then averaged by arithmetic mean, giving 6.02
